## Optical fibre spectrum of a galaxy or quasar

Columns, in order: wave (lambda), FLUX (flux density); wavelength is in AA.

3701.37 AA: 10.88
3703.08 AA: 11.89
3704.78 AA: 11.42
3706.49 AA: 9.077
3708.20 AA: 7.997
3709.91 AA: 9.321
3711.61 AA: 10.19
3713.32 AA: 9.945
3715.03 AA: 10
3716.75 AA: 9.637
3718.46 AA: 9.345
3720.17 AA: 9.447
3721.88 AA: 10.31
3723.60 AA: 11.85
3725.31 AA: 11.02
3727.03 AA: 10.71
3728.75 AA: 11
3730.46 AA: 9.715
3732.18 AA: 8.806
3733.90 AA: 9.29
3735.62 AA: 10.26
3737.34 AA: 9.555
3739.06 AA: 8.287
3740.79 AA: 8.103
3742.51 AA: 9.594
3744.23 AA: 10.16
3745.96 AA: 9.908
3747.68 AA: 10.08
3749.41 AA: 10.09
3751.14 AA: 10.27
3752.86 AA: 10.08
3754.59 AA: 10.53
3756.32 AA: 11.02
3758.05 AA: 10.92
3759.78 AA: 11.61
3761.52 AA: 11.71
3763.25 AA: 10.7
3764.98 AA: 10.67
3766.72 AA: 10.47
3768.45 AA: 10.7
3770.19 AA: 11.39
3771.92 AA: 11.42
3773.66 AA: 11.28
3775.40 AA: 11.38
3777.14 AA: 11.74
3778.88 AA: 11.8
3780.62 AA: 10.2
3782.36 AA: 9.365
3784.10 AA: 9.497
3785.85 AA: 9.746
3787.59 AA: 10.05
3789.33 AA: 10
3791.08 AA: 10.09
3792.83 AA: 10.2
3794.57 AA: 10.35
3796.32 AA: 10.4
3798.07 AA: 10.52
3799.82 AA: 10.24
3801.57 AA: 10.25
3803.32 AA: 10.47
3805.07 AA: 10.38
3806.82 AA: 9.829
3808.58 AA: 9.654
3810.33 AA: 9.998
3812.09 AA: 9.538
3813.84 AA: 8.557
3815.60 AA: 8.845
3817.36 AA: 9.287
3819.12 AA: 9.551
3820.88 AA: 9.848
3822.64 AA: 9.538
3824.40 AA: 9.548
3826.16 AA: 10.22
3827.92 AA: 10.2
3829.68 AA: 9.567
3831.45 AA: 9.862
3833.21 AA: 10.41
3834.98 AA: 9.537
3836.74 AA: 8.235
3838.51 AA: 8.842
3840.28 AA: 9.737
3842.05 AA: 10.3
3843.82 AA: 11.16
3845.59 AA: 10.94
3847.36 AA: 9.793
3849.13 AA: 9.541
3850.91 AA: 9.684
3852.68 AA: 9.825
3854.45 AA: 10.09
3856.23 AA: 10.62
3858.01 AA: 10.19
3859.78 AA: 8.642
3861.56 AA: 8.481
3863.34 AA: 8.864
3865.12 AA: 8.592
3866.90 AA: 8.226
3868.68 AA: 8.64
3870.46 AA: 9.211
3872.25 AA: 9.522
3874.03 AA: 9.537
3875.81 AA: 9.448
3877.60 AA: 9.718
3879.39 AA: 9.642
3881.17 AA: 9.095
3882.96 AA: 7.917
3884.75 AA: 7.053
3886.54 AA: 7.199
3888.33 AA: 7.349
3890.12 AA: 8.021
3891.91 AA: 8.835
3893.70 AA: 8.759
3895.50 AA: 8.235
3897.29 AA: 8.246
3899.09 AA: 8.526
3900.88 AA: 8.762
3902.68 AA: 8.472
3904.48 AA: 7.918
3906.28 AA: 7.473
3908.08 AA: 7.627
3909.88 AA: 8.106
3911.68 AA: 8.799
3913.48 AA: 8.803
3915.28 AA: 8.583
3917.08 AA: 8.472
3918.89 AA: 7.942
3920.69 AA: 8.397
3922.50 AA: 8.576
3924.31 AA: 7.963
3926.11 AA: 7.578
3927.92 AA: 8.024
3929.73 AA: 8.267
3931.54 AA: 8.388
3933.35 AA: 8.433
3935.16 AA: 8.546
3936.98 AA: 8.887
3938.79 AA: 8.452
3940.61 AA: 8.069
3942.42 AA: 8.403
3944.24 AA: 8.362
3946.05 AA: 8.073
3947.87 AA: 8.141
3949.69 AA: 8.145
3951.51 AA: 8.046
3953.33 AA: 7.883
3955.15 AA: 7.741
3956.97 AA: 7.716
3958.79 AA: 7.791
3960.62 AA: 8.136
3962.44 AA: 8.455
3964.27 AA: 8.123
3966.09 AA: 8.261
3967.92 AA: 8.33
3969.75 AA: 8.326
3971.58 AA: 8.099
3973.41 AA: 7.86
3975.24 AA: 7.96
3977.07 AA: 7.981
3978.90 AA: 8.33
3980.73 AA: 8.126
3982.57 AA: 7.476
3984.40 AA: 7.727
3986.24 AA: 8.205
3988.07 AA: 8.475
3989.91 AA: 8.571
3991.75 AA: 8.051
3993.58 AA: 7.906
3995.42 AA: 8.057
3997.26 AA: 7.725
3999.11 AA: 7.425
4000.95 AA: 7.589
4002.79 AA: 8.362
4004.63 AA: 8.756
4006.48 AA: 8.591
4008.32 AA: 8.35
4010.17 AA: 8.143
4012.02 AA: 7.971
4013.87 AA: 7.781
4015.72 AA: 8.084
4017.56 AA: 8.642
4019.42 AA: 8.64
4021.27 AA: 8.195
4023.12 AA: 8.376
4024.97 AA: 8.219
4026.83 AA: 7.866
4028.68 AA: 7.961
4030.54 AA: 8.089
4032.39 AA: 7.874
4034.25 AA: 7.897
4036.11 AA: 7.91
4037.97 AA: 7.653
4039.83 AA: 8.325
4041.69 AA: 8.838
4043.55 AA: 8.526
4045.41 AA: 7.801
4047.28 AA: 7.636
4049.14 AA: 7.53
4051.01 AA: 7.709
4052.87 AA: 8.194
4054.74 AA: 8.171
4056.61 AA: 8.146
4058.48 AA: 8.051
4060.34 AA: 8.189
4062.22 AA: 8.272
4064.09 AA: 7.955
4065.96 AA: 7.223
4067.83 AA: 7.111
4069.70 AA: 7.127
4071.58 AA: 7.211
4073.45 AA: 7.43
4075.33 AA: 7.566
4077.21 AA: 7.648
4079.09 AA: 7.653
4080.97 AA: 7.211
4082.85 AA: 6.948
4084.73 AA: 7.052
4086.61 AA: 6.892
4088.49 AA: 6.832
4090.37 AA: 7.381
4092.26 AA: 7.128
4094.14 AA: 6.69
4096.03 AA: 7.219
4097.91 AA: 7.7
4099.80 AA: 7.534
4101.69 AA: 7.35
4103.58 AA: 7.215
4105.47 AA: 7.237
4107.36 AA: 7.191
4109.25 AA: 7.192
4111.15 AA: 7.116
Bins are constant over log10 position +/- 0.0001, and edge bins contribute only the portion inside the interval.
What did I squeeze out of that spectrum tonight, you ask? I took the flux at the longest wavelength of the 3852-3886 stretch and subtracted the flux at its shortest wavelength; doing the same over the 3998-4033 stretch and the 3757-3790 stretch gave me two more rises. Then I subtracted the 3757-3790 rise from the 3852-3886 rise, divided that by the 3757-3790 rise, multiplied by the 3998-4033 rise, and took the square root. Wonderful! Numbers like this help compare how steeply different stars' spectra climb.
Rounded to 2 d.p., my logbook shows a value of 0.95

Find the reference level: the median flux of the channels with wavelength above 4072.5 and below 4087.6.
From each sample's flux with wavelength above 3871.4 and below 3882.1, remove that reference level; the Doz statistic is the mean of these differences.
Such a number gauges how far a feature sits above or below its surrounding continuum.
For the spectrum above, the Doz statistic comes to 2.2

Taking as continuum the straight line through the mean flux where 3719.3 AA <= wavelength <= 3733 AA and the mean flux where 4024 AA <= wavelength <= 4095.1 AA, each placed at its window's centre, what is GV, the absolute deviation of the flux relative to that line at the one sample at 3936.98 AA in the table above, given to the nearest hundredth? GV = 0.22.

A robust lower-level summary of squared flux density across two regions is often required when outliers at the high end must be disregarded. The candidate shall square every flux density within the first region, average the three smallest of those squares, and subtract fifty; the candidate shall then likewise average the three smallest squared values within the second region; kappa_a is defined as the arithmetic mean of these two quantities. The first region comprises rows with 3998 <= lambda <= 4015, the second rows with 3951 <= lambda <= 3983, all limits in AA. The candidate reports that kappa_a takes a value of 33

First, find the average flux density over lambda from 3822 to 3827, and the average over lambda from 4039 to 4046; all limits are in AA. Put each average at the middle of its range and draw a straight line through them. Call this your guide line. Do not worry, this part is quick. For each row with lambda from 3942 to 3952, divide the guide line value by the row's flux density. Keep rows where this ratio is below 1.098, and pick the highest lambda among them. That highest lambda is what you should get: 3944.24 AA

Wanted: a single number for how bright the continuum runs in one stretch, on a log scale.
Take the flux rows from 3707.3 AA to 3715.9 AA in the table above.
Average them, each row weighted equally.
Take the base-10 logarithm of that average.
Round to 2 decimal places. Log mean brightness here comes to 0.98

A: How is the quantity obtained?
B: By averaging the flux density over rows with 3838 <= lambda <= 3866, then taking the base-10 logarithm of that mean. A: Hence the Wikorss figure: 0.99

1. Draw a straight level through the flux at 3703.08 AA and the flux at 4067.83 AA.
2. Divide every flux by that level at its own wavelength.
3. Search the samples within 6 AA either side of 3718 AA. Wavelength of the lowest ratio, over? 3718.46 AA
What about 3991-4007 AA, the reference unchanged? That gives 3999.11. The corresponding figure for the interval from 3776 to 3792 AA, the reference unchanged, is 3782.36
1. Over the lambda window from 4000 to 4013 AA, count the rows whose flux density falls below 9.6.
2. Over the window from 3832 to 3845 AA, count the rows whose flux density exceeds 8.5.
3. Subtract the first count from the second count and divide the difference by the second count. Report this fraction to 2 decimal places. -0.17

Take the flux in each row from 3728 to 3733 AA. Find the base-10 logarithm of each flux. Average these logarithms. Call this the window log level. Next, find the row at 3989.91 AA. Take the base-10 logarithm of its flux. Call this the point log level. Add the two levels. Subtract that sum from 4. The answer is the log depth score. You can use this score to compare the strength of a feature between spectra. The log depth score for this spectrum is 2.08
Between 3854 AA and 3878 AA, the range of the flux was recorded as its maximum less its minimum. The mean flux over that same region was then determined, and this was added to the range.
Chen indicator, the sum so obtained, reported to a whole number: 12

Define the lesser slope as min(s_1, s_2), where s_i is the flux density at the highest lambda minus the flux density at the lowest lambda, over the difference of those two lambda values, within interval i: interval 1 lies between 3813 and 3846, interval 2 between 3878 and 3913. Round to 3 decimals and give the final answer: -0.026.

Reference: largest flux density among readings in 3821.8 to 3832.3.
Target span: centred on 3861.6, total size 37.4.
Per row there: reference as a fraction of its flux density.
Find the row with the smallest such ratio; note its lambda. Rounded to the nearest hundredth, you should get 3843.82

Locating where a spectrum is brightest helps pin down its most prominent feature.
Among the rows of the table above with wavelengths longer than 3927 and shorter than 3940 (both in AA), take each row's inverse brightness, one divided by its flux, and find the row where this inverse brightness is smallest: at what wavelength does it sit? 3936.98 AA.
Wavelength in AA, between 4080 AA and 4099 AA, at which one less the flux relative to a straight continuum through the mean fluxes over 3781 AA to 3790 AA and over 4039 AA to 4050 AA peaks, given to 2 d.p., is 4094.14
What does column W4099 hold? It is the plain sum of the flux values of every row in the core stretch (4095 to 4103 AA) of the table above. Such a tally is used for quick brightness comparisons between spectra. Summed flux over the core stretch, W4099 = 30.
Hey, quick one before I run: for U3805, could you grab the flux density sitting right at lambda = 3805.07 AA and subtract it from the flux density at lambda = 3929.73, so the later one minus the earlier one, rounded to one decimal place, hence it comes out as -2.1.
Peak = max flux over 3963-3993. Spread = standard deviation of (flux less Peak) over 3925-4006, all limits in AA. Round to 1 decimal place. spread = 0.3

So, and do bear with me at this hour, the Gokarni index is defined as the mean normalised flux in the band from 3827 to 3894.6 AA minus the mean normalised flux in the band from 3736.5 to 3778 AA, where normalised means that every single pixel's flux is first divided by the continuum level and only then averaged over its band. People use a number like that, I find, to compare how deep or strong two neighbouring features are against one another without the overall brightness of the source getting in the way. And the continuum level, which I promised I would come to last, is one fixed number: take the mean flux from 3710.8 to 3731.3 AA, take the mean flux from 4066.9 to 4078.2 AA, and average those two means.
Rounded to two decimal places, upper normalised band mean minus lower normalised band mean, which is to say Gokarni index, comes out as -0.14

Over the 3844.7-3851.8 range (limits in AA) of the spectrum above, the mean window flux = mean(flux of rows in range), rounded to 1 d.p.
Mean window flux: 10.0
